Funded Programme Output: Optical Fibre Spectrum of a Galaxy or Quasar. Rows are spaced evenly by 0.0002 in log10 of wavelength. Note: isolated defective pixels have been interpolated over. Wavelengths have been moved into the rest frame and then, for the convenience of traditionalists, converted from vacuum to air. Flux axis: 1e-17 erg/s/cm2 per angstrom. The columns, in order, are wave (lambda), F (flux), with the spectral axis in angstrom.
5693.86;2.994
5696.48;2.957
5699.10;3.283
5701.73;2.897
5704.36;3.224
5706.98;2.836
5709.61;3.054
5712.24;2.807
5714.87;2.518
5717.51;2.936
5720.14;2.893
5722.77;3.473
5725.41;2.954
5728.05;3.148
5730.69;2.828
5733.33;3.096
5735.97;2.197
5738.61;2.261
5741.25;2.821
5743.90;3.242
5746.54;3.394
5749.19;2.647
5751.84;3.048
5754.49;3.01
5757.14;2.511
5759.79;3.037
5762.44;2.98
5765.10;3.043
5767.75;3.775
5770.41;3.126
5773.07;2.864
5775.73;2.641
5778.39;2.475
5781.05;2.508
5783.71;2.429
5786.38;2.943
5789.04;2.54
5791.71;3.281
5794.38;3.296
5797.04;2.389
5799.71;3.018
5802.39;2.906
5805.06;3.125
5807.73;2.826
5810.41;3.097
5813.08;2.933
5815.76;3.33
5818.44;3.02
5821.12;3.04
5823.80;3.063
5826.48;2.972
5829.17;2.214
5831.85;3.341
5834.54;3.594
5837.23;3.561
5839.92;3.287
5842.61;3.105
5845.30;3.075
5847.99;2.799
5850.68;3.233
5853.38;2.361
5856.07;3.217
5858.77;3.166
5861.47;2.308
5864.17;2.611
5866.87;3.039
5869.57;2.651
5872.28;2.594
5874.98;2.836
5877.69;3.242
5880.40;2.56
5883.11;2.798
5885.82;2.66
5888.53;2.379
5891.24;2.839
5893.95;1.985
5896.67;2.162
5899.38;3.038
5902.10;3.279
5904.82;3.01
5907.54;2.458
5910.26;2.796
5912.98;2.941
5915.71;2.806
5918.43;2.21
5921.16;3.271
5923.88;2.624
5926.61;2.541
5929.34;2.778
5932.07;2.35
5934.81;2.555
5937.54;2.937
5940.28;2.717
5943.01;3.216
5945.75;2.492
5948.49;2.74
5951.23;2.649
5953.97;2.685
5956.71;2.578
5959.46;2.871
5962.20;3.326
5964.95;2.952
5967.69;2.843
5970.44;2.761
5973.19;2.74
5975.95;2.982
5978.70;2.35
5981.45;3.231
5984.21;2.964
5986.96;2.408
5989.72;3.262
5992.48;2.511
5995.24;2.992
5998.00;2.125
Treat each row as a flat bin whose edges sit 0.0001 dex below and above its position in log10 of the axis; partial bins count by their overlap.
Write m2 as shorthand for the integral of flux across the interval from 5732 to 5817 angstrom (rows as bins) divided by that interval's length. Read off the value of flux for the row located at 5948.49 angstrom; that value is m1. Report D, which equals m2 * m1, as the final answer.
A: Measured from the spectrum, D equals 7.9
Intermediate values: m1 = 2.74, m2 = 2.90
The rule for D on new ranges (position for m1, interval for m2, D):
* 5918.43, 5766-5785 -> 6.3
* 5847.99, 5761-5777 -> 8.6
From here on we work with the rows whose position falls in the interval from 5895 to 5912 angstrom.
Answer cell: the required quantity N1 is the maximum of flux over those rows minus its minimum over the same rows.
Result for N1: 1.12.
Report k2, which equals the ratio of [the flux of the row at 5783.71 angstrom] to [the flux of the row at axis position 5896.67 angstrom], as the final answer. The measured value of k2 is 1.12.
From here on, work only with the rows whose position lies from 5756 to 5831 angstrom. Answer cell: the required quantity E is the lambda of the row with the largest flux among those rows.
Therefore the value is 5767.75 angstrom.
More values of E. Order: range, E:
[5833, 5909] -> 5834.54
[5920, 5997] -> 5962.20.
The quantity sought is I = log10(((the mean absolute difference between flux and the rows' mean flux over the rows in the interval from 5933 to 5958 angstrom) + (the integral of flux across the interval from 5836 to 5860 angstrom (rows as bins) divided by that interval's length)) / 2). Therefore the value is 0.210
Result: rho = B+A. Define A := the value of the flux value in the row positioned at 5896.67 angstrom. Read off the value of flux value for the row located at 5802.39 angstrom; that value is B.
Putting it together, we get 5.07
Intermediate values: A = 2.162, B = 2.906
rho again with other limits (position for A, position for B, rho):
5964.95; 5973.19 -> 5.69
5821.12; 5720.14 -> 5.93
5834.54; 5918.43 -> 5.80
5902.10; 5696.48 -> 6.24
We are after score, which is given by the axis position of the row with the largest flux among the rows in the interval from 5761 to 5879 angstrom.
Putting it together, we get 5767.75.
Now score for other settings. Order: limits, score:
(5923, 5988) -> 5962.20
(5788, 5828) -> 5815.76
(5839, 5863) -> 5839.92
